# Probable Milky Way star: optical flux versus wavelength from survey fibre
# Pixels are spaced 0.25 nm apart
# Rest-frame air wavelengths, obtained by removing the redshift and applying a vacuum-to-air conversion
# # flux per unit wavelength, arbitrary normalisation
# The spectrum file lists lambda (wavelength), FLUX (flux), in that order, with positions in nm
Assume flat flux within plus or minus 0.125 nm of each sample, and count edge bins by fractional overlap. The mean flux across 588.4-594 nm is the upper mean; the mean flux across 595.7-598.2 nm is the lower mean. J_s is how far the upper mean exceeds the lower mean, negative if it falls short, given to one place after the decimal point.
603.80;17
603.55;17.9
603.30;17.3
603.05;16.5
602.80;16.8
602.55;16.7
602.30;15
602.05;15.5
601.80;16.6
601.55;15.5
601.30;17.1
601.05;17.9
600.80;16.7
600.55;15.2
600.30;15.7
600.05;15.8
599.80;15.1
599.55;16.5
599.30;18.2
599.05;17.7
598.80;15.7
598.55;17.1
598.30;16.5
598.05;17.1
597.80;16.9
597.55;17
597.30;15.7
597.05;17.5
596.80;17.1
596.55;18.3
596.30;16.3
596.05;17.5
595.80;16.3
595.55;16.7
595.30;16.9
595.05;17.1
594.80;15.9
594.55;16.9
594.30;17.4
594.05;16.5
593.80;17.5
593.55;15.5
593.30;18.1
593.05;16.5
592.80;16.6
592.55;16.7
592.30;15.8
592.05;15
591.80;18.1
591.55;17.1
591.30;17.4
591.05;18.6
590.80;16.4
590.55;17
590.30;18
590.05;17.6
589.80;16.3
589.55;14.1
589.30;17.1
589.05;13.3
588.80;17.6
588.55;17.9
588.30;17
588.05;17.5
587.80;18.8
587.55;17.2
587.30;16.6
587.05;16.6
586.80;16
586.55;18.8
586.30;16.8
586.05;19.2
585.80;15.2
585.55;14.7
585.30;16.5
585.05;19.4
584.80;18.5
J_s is -0.2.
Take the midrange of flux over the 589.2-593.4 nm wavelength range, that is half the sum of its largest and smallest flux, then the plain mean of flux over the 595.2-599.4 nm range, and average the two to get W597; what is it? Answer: 16.66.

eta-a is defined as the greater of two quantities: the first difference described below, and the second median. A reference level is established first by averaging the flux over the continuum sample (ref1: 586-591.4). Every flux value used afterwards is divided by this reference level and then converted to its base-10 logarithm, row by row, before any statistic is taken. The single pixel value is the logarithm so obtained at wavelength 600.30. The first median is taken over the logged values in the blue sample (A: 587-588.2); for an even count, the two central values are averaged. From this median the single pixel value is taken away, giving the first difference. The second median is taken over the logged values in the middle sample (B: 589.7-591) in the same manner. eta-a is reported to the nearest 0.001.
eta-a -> 0.040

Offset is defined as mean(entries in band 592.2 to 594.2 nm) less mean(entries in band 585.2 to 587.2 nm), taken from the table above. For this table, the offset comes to -0.1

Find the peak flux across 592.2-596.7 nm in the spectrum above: 18.3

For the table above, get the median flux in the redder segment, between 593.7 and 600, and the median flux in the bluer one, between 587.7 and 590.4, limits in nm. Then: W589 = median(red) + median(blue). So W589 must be 34.4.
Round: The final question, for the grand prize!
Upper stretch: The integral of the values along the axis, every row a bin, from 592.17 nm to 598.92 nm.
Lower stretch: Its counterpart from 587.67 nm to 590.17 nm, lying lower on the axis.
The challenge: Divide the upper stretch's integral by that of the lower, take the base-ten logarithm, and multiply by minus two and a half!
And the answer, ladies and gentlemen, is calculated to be -1.1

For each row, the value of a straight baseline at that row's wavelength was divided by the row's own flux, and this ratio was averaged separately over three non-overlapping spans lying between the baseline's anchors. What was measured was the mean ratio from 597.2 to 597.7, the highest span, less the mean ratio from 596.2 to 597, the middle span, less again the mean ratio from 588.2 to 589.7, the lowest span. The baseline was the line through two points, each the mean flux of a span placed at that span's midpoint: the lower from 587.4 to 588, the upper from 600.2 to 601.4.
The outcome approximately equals -1.07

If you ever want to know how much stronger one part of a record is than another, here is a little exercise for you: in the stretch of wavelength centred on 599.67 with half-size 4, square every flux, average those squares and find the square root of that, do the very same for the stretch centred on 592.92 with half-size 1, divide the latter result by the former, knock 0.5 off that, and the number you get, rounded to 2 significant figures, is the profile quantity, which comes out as 0.49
